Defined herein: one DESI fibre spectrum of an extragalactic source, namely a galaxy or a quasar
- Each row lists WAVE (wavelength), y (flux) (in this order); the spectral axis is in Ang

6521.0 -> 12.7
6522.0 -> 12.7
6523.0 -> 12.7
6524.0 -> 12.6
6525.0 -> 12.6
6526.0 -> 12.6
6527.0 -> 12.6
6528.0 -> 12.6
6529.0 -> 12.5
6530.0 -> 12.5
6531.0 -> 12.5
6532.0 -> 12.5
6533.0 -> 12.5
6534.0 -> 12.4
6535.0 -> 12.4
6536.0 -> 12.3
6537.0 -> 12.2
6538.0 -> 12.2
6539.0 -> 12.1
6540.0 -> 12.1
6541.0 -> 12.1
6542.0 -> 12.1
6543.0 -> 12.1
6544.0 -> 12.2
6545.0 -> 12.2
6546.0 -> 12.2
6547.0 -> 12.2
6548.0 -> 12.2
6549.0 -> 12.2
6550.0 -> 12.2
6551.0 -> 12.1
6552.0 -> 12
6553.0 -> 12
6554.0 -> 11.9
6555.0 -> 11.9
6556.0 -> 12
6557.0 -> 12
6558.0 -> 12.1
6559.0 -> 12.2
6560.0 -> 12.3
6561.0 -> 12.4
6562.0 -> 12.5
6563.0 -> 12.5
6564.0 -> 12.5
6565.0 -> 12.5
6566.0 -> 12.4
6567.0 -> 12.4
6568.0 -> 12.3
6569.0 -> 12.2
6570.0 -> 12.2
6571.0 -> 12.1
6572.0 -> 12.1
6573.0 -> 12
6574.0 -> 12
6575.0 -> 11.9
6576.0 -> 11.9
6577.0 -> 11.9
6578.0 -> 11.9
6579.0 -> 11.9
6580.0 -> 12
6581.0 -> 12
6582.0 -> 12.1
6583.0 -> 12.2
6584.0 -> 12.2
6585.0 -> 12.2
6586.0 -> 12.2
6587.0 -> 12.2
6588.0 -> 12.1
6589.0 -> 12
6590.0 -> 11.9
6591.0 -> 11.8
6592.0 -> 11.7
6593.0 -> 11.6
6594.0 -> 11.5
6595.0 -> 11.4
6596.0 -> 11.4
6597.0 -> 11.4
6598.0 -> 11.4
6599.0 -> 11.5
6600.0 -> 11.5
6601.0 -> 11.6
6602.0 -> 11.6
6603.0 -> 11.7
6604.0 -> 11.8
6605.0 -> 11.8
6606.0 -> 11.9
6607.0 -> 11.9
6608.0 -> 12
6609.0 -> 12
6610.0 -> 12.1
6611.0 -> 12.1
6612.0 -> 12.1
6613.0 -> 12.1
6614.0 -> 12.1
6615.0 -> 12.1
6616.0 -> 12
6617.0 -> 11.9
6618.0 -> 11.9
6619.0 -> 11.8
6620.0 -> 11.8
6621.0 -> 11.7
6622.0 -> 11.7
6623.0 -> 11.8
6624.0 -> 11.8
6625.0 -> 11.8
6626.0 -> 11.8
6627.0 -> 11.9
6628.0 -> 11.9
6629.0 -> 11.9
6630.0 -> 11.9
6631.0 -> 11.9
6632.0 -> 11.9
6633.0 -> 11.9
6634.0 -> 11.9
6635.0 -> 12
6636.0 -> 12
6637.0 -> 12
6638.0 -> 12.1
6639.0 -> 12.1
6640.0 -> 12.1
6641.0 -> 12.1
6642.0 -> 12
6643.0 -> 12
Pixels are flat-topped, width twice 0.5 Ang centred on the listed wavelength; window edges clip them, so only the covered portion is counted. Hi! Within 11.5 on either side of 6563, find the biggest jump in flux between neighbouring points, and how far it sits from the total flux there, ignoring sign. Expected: 280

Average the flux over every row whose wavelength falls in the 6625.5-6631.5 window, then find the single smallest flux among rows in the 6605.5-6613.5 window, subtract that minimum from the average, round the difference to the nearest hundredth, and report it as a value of -0.02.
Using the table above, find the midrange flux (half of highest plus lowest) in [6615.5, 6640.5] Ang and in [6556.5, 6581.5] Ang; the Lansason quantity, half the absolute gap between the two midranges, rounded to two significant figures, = 0.15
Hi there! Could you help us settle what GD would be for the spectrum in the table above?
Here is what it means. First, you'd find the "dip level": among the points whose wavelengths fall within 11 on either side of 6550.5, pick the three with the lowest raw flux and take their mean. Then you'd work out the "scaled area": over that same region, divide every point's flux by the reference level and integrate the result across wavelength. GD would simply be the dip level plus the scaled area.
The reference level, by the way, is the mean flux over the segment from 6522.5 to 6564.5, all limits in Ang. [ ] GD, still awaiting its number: 34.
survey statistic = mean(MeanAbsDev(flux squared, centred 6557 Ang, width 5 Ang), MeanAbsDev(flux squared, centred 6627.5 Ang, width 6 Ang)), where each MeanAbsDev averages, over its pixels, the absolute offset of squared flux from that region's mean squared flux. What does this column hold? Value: 1.59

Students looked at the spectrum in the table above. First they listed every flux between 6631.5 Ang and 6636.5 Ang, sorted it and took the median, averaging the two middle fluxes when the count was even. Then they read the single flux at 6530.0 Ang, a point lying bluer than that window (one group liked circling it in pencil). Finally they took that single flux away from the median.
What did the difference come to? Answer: -0.60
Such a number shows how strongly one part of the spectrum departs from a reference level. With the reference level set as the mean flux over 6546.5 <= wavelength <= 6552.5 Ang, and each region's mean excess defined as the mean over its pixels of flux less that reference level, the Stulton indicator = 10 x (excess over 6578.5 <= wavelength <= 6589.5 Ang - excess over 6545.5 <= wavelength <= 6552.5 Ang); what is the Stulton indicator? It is -1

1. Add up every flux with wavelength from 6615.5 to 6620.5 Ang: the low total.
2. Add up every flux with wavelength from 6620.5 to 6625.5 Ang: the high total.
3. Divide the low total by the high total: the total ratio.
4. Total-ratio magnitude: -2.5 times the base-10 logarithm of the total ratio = -0.011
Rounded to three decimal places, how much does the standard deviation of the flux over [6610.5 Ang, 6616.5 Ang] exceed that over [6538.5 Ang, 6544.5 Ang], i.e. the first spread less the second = 0.000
